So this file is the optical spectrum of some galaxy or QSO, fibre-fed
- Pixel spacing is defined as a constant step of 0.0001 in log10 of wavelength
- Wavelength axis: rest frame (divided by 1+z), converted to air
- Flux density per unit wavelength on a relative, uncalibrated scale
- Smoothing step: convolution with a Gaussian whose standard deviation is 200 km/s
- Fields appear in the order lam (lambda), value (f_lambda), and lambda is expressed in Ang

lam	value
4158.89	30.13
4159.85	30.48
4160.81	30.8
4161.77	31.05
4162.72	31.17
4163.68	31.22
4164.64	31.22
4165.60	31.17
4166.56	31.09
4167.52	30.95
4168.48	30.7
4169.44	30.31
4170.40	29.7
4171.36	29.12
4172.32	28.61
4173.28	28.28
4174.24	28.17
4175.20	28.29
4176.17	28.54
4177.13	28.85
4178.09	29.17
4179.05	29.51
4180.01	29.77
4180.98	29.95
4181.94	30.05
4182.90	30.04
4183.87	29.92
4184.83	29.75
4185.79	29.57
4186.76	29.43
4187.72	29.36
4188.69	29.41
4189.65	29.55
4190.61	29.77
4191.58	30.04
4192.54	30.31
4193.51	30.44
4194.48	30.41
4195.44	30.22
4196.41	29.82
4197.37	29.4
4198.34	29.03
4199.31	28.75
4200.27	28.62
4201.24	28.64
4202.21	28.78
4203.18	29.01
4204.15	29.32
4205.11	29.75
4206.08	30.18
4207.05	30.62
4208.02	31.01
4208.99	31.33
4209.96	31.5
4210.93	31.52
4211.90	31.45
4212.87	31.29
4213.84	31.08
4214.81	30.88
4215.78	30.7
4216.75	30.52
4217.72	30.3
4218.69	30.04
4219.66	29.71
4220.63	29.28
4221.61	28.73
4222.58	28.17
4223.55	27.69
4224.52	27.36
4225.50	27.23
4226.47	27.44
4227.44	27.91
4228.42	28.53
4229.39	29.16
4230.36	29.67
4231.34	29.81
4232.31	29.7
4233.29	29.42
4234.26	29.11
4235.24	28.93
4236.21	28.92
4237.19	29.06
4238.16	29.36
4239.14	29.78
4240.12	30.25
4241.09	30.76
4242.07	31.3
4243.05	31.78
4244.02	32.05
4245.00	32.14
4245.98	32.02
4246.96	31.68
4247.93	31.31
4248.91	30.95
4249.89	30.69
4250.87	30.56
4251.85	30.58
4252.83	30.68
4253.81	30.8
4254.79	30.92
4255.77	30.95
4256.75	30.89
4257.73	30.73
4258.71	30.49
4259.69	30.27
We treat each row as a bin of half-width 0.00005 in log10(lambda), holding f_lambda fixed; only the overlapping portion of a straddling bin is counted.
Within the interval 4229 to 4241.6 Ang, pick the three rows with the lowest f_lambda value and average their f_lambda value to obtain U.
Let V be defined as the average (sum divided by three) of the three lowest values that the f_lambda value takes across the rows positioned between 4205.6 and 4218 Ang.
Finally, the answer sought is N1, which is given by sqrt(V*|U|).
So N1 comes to 29.6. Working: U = 29.0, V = 30.3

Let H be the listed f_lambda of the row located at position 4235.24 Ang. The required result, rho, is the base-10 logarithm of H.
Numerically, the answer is 1.46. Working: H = 28.93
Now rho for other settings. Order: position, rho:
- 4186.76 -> 1.47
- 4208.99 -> 1.50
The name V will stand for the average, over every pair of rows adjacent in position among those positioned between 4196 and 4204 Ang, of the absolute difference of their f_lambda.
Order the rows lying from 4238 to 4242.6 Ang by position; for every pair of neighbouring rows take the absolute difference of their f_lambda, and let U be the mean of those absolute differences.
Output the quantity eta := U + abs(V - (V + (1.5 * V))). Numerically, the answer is 0.8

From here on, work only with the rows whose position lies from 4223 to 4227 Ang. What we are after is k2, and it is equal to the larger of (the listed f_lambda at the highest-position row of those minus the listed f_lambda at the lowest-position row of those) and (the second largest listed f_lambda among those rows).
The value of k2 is 27.4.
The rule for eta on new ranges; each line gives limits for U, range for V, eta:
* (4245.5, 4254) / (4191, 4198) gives 0.6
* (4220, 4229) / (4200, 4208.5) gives 0.9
